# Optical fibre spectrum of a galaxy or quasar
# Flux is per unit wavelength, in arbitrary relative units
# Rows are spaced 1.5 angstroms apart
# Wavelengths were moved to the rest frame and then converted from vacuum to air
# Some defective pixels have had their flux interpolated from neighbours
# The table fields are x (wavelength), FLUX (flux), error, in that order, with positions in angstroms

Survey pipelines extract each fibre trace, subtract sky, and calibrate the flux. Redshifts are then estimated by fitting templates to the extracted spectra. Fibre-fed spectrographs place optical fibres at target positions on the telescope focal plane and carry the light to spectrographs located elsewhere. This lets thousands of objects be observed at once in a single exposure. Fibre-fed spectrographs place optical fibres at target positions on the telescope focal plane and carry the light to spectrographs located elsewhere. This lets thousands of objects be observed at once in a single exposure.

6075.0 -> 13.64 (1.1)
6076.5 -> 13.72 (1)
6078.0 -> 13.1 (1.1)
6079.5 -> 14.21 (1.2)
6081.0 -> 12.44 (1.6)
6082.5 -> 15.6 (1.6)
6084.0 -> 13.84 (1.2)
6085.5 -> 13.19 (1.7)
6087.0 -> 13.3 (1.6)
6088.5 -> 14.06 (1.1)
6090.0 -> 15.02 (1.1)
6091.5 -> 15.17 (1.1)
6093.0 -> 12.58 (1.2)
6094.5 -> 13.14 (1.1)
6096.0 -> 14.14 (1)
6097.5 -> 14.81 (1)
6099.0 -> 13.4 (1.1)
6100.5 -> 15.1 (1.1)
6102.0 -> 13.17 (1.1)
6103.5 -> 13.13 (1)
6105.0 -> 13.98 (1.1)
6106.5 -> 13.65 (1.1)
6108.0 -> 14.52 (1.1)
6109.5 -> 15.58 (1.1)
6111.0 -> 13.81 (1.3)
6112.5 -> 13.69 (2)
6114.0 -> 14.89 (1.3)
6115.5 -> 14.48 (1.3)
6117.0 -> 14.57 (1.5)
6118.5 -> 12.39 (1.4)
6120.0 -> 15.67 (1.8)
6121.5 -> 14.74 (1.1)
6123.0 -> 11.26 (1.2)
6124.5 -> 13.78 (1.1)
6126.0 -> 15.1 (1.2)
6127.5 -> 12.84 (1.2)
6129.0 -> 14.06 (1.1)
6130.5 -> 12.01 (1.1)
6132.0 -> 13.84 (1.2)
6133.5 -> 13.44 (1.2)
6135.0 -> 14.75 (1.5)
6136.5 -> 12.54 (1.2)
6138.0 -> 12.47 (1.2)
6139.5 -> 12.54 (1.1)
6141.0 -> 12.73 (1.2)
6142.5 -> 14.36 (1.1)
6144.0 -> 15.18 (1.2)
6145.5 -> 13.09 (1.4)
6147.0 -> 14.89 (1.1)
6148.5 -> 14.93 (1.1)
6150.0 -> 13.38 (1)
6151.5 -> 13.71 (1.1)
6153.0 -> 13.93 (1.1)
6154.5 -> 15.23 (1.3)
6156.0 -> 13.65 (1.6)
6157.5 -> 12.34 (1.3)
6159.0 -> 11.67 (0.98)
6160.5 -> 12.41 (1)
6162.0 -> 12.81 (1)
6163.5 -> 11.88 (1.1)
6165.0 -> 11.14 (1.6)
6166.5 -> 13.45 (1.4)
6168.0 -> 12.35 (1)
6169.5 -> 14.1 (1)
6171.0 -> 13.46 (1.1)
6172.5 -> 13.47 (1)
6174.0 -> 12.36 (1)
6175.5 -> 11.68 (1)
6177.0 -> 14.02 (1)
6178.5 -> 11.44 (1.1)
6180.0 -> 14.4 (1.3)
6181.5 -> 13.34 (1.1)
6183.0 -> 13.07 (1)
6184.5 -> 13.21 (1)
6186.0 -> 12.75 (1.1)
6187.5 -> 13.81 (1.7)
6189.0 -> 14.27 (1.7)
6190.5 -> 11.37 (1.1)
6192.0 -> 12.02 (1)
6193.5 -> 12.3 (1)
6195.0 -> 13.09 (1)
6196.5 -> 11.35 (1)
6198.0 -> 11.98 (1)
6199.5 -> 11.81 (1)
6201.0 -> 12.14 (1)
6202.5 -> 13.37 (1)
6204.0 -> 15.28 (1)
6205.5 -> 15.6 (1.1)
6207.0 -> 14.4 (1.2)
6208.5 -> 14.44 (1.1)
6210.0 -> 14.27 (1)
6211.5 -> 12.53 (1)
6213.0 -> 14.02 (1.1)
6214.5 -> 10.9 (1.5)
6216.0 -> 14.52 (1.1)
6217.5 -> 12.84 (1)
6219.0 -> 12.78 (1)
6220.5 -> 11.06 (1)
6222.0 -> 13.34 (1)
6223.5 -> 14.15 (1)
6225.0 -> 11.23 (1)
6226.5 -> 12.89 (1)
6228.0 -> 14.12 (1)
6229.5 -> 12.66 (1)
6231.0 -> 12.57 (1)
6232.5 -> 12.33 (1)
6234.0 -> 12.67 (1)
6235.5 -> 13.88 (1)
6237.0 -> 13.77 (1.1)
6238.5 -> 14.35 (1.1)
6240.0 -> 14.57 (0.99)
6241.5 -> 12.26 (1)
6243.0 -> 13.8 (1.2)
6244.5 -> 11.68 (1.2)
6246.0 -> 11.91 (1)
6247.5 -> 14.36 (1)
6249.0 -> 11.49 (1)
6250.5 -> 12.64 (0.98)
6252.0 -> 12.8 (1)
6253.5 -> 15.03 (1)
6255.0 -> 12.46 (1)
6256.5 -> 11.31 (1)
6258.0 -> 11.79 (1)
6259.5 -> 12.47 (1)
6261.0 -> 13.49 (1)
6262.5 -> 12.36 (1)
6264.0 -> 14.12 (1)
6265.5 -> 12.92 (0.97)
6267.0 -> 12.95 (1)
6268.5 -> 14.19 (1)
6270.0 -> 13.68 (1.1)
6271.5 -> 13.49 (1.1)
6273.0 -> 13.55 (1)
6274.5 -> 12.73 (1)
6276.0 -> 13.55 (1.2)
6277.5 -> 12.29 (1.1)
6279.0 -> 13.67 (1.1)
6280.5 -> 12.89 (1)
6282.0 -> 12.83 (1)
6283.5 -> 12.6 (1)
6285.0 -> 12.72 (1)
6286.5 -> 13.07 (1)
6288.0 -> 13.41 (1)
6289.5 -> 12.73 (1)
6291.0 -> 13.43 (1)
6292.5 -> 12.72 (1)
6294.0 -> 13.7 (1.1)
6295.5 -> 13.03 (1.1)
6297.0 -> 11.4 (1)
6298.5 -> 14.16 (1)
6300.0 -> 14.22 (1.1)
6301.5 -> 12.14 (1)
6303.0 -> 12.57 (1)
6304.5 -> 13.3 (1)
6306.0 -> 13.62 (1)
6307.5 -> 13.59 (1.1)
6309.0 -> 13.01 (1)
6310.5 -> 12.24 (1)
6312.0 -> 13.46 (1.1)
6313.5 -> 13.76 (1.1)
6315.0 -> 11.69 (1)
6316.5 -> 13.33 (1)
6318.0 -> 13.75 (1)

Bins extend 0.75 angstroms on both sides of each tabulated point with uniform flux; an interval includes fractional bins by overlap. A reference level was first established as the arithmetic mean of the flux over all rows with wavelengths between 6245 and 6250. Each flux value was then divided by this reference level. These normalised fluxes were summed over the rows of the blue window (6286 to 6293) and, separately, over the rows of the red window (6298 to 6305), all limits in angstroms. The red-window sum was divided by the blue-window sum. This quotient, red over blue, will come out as 1.02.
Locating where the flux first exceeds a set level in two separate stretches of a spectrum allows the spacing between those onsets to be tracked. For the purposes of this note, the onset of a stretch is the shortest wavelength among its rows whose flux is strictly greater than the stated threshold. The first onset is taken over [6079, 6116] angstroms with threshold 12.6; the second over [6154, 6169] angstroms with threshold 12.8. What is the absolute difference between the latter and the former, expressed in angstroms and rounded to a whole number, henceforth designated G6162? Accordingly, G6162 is 75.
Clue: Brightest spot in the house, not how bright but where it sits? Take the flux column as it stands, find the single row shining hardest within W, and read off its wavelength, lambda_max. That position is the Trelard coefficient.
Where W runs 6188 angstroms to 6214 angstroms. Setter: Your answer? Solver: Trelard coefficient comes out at 6205.5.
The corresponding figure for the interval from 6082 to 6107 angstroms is 6082.5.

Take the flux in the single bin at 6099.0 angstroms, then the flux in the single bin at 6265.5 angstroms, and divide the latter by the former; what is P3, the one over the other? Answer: 0.96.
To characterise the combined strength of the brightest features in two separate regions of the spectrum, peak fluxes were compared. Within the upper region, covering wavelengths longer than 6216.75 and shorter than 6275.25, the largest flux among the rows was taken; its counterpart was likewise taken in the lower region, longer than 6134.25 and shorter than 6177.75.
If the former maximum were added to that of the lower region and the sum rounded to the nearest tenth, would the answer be 30.3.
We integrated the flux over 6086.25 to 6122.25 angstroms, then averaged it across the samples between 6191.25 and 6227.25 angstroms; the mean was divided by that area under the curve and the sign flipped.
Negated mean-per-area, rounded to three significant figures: -0.0256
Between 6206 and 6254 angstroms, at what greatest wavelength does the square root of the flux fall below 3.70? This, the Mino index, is 6252.0 angstroms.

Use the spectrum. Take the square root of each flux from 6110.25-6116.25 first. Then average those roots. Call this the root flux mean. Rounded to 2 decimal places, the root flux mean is 3.77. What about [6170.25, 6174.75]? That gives 3.62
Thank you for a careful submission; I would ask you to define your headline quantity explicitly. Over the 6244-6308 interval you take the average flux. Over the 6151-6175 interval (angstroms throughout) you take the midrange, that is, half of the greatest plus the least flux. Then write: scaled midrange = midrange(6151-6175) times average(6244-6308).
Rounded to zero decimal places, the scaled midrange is 171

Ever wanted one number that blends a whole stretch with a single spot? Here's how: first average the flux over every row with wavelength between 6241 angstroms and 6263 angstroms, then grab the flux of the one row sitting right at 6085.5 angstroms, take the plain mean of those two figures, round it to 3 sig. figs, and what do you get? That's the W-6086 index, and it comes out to 12.9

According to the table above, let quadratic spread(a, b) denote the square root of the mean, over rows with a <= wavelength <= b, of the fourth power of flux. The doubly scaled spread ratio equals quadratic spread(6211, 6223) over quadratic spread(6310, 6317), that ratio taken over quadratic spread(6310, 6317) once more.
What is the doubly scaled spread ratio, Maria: 0.0059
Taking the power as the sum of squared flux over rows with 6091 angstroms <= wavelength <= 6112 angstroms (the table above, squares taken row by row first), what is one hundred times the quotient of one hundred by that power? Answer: 3.62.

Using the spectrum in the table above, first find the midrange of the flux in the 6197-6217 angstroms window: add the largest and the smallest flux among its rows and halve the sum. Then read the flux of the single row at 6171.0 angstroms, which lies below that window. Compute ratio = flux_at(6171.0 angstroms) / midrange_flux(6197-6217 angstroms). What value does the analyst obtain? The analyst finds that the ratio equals 1.02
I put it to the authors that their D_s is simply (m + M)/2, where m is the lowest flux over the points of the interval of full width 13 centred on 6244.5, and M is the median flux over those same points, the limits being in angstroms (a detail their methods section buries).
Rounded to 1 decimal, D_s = 12.1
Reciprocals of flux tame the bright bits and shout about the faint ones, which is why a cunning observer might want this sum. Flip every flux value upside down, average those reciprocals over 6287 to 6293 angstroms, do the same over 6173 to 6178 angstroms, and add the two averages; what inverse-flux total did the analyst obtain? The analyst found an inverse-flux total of 0.156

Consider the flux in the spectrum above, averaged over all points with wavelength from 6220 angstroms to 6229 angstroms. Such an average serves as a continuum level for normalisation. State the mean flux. 12.8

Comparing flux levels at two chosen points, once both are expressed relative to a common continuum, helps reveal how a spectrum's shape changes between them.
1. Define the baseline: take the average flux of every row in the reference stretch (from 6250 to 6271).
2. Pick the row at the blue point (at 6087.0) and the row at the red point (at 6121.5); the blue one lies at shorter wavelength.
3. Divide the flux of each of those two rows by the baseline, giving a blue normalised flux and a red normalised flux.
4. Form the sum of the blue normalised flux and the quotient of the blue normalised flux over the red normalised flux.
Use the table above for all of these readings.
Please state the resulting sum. 1.92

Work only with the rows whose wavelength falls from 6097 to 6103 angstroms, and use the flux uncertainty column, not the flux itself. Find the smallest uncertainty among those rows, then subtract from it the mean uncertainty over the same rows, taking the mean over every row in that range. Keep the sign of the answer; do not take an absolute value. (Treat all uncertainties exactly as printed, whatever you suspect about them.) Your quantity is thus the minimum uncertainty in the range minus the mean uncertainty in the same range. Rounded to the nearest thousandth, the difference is -0.075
